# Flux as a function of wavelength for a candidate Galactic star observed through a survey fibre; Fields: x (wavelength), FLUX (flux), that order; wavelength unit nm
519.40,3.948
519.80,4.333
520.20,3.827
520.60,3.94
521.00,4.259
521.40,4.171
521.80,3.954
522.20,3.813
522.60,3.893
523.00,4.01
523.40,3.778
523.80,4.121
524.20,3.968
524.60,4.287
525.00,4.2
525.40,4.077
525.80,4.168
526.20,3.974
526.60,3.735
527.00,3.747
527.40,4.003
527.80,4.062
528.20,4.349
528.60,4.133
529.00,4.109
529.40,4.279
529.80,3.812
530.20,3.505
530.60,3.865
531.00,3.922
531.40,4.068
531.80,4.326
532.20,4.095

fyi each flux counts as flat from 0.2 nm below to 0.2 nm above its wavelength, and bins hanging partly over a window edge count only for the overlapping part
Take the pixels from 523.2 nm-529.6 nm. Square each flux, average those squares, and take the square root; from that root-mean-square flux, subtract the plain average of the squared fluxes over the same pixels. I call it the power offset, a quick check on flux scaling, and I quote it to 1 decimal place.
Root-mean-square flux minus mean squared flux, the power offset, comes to -12.5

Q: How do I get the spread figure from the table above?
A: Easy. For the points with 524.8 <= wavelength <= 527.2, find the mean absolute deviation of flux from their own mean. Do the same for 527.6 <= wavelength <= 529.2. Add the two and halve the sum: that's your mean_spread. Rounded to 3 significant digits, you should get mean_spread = 0.129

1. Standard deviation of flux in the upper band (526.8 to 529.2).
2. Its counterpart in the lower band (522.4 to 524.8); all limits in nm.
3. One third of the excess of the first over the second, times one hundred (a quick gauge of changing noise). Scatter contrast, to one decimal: 0.6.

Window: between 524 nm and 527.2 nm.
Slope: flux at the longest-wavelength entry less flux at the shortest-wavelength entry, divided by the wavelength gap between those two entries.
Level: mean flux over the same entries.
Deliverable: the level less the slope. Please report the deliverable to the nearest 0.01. 4.10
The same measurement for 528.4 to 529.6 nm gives 3.99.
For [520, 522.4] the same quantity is 4.00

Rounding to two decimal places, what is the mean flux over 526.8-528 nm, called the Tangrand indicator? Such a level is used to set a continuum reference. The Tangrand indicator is 3.94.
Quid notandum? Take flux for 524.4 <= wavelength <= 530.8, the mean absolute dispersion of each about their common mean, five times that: 0.93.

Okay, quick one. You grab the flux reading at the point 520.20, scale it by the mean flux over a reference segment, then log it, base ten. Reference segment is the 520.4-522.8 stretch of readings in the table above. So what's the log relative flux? -0.02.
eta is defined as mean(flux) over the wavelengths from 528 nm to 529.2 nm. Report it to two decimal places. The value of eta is 4.20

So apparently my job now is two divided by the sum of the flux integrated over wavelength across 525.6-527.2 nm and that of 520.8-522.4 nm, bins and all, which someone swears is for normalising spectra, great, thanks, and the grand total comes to 0.16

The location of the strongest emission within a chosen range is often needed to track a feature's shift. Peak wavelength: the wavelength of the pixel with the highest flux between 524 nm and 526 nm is 524.60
